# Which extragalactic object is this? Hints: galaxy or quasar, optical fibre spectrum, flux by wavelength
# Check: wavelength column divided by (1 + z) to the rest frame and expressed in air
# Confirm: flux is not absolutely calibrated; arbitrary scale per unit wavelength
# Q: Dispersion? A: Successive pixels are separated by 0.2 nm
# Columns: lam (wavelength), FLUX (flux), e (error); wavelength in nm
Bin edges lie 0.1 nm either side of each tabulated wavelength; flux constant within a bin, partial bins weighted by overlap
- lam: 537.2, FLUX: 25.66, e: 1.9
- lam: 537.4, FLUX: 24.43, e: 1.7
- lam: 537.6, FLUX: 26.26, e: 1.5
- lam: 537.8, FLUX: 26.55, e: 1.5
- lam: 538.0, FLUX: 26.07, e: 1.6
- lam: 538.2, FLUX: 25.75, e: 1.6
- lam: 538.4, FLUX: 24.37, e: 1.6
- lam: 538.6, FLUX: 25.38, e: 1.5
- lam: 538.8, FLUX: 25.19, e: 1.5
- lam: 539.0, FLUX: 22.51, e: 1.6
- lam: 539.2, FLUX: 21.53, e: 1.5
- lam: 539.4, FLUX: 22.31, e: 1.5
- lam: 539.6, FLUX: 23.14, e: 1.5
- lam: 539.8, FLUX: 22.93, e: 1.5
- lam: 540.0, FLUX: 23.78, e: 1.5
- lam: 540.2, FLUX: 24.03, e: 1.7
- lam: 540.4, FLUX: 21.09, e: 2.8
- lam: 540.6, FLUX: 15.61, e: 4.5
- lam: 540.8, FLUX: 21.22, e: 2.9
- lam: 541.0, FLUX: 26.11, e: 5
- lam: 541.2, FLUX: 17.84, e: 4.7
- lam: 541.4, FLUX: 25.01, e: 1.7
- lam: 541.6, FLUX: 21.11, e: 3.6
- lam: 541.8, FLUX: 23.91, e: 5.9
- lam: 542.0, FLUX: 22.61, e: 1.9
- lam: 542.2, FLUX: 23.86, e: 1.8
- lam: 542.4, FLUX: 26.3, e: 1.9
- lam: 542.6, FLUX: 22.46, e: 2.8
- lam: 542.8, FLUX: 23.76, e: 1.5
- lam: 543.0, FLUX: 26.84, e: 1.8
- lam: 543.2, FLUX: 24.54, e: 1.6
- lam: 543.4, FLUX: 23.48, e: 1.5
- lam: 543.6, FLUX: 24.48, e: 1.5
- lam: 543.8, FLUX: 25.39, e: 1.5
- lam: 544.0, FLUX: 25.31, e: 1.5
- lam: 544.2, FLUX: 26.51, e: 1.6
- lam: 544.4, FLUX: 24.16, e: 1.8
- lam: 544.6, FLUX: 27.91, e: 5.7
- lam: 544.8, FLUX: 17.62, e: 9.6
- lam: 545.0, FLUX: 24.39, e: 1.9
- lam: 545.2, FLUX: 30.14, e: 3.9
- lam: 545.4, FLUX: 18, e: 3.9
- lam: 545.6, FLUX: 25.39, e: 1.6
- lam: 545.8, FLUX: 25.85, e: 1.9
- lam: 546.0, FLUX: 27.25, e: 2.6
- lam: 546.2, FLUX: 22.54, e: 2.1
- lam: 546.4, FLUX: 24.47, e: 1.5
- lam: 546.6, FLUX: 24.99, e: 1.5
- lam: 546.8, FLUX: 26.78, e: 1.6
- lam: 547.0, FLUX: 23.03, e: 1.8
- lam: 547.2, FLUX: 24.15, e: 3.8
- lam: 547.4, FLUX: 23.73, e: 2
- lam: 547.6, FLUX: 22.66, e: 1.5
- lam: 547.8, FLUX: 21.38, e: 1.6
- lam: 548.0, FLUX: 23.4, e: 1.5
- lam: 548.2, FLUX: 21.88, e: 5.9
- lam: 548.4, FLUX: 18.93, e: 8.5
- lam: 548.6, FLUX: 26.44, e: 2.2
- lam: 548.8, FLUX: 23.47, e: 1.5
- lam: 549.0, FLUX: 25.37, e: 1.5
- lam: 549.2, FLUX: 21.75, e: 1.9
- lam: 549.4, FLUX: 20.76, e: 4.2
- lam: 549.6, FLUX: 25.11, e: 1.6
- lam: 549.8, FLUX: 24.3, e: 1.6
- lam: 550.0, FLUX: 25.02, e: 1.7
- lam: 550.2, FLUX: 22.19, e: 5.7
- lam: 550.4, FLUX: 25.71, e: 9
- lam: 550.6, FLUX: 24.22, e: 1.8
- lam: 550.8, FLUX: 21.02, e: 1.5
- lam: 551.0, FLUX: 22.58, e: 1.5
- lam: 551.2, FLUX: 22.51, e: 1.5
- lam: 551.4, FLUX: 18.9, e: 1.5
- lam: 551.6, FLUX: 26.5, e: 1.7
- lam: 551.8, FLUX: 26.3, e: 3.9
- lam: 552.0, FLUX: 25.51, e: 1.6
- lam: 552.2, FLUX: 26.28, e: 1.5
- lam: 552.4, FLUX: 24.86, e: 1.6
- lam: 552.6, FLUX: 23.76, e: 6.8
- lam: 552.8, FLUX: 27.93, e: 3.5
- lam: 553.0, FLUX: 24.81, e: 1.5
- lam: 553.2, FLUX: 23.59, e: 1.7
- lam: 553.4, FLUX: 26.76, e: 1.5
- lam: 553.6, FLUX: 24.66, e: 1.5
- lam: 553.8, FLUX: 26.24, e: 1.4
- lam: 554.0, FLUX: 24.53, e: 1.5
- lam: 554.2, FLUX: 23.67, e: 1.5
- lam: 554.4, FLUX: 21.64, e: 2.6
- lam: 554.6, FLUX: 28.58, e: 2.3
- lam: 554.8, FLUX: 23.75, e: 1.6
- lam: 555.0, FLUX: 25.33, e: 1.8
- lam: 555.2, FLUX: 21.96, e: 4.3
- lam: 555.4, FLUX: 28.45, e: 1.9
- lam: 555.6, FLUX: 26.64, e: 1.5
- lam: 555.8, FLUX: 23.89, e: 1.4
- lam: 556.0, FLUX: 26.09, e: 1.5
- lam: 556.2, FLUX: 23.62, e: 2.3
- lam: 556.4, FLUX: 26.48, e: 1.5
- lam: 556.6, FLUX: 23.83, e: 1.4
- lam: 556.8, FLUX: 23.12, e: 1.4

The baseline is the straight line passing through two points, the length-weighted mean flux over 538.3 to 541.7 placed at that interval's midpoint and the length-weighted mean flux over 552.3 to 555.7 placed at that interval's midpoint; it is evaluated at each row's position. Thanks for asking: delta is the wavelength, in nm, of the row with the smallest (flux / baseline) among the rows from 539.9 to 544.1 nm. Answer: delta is 540.6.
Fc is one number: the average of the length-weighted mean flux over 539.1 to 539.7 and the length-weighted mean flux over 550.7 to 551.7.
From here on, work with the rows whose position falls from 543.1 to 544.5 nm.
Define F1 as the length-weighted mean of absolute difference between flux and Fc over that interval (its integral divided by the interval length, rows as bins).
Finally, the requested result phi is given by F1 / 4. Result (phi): 0.63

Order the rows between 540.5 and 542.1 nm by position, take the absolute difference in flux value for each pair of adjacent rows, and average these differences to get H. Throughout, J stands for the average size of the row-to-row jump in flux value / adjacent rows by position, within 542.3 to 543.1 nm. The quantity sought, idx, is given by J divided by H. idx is 0.6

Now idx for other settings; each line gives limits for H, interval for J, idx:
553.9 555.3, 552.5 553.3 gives 0.9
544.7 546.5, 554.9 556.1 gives 0.7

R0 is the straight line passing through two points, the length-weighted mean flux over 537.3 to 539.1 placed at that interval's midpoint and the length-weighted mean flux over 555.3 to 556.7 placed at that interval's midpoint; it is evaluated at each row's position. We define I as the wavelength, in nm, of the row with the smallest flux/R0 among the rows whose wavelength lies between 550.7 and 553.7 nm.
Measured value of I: 551.4 nm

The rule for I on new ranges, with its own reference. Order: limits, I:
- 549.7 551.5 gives 551.4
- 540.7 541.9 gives 541.2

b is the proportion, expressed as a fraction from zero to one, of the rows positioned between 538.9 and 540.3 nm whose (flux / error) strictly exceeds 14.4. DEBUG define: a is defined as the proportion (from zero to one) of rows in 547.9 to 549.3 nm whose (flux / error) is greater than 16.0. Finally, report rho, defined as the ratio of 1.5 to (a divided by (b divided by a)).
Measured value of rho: 42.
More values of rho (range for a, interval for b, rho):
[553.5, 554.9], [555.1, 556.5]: 6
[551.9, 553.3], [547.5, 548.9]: 8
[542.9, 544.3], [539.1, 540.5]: 3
